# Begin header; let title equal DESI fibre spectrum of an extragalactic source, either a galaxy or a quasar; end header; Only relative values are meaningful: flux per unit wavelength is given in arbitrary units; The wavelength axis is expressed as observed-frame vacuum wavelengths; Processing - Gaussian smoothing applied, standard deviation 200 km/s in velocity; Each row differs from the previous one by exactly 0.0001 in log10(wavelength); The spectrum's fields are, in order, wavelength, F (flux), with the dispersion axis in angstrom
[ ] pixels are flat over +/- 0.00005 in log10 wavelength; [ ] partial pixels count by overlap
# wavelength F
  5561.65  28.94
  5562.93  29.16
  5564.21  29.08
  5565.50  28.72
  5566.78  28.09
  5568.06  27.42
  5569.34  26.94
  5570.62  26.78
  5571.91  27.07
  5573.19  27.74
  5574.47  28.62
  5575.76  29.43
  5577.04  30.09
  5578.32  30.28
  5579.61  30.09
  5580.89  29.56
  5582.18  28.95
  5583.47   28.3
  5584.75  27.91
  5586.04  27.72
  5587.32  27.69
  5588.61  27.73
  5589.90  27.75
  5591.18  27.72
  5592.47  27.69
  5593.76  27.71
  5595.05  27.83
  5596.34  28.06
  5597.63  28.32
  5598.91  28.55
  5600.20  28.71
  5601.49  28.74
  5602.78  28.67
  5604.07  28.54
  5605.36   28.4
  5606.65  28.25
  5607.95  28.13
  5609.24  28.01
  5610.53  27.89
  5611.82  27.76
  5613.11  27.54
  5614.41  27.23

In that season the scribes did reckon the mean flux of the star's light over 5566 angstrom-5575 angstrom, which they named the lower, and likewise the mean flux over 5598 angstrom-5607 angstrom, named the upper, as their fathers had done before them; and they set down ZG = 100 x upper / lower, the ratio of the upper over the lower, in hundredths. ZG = 104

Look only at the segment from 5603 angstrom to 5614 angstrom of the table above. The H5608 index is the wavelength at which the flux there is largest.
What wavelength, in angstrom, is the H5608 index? 5604.07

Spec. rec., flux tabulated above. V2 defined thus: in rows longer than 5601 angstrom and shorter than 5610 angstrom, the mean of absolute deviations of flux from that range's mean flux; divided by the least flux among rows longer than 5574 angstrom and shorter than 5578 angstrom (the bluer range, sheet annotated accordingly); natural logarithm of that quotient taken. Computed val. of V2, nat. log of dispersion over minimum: -4.85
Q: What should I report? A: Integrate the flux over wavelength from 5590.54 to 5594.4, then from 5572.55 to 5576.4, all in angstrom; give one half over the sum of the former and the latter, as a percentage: 0.230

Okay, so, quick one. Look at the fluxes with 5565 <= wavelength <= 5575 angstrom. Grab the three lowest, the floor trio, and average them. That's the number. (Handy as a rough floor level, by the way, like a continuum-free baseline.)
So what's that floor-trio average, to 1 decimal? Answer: 26.9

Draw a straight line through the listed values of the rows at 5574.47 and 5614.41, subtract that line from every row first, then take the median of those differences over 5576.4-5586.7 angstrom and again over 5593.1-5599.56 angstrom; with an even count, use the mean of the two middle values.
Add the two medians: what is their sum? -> 1.1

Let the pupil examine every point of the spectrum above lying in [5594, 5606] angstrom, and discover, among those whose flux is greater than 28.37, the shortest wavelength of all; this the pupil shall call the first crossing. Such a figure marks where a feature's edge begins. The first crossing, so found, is 5598.91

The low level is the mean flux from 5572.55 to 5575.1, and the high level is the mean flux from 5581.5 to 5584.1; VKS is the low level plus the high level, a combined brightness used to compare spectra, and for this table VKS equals 56.8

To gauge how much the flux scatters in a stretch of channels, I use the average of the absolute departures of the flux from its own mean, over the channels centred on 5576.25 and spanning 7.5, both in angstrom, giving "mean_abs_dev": 0.80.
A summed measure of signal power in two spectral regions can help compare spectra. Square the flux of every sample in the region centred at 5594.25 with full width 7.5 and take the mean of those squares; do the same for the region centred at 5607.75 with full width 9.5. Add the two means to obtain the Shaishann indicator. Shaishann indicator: 1570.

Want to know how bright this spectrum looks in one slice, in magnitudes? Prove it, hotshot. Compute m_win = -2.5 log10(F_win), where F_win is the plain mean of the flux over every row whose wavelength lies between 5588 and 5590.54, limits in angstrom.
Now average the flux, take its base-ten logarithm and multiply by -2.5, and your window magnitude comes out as -3.61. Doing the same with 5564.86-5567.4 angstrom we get -3.63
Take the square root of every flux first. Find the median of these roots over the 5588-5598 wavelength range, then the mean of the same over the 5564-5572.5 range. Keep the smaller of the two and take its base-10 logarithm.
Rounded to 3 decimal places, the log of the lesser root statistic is 0.721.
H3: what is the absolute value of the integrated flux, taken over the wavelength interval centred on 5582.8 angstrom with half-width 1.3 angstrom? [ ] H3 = 74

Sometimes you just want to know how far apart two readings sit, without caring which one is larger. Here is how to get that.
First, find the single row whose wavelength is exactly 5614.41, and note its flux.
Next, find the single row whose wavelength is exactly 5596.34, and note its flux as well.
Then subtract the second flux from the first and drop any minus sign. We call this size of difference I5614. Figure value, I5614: 0.8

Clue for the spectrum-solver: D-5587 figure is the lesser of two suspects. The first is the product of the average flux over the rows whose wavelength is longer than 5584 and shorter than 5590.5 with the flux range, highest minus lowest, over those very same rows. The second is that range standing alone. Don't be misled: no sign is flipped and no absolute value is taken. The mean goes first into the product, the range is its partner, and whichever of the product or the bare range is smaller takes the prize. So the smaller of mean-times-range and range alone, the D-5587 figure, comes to 0.22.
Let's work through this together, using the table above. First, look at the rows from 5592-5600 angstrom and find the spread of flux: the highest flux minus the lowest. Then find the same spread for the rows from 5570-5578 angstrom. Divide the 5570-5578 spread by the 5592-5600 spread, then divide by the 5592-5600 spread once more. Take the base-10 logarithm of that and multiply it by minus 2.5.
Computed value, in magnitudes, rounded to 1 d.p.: -1.6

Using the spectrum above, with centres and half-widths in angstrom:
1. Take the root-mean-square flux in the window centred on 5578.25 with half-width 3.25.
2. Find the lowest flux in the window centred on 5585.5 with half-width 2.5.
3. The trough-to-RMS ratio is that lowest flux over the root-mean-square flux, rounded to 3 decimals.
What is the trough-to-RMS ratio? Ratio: 0.926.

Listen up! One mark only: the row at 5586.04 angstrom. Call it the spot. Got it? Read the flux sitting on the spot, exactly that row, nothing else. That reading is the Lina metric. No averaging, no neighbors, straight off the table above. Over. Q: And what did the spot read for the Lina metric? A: 27.72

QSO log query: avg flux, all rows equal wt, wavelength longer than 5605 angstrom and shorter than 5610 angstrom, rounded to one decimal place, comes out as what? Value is 28.2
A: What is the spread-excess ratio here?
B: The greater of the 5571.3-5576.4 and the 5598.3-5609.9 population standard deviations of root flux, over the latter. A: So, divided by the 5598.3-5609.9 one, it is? 3.6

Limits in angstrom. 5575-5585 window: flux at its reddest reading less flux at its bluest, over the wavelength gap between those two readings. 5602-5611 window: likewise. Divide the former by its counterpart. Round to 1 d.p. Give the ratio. 1.7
